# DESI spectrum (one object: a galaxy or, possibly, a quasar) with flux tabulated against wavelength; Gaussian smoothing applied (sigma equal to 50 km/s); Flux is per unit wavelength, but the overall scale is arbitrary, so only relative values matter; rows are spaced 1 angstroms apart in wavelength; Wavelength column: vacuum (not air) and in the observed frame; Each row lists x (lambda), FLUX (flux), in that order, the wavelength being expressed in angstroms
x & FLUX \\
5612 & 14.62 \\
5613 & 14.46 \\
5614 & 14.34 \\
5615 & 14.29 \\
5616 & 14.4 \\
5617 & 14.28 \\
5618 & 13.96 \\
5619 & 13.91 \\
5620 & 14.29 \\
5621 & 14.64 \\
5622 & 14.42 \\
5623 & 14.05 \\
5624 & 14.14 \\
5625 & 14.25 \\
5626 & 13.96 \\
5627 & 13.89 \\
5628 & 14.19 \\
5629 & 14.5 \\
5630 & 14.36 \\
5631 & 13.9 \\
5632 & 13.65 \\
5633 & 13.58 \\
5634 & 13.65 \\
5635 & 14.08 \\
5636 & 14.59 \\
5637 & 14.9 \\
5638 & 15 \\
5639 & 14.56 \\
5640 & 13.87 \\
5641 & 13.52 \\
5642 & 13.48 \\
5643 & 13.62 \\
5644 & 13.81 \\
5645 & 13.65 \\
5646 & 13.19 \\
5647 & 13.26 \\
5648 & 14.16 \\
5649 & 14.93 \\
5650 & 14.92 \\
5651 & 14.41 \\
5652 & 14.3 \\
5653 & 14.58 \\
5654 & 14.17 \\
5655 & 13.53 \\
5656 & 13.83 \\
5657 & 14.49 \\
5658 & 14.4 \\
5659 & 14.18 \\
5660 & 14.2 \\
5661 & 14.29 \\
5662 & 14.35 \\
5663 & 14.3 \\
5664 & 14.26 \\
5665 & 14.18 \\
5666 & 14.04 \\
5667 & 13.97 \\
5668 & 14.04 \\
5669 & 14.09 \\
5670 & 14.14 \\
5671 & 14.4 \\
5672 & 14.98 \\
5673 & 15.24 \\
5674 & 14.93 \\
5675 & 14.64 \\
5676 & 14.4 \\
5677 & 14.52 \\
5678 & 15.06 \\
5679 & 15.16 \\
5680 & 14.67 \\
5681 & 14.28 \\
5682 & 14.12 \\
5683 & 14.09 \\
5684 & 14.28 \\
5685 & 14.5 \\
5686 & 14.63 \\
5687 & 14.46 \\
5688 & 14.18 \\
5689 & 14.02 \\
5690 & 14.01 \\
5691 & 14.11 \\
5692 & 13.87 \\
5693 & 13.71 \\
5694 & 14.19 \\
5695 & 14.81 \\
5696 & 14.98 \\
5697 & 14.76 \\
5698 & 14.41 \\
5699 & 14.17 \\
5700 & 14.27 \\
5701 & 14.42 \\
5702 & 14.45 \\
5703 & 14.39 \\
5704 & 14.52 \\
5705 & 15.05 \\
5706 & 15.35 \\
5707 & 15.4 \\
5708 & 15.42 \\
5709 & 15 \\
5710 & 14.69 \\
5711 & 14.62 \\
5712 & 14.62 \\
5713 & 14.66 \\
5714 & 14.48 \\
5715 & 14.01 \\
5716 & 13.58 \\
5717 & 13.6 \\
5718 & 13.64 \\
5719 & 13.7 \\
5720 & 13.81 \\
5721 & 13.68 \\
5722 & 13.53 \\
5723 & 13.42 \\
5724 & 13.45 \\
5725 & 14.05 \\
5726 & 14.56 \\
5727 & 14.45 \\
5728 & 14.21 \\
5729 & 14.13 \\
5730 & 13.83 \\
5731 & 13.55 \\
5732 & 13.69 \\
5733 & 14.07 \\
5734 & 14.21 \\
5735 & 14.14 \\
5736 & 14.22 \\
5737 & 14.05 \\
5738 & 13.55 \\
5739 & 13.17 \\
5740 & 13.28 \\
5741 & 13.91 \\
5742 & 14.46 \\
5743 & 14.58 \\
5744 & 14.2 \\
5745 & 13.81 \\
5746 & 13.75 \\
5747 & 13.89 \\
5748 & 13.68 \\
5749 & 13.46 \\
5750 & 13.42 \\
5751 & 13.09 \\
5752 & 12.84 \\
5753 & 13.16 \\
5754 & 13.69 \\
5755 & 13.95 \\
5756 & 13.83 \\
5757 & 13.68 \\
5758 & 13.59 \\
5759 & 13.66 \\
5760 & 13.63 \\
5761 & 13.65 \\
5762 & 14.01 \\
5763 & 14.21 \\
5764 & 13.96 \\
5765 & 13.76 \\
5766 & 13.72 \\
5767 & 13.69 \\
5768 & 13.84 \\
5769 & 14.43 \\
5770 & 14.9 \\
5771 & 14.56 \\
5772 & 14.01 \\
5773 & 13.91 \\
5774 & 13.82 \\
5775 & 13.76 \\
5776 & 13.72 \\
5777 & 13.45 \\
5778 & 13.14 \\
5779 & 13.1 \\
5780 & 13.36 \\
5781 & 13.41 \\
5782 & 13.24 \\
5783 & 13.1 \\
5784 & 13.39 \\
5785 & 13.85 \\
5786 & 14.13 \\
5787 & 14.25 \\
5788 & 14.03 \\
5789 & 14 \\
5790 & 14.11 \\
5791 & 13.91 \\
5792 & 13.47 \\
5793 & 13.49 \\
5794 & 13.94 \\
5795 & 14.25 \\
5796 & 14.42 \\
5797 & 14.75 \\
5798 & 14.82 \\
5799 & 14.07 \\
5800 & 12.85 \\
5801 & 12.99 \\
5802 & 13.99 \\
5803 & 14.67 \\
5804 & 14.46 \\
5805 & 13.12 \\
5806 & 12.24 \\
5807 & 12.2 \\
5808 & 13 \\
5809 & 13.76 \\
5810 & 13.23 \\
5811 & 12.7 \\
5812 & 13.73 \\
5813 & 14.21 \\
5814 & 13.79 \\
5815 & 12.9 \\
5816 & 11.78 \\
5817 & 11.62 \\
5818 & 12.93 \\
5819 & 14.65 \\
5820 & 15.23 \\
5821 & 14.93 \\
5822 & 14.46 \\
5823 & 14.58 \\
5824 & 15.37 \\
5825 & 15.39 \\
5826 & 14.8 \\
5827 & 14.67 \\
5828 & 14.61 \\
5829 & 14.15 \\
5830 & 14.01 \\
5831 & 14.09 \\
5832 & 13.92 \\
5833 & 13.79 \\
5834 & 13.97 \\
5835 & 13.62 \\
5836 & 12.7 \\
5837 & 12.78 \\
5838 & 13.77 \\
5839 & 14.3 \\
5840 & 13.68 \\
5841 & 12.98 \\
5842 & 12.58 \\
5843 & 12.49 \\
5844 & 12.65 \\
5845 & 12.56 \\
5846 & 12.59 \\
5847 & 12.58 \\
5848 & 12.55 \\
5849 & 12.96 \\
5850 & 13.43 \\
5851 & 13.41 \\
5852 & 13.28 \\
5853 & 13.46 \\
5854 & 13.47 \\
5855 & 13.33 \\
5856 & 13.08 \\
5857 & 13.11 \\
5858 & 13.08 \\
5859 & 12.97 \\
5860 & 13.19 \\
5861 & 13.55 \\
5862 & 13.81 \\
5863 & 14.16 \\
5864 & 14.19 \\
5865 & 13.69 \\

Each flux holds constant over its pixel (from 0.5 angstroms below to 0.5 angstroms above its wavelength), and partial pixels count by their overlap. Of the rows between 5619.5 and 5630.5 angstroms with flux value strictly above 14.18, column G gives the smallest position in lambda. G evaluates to 5620 angstroms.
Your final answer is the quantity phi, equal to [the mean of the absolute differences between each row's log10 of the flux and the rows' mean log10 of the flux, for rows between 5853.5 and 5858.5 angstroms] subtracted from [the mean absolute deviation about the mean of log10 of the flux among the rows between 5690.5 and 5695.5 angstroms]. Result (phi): 0.004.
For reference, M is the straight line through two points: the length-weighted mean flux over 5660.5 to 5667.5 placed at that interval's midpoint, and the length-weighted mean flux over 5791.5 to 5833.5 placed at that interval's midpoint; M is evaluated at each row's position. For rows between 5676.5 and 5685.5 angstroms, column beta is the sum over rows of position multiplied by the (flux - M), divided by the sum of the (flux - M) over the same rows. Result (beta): 5679.5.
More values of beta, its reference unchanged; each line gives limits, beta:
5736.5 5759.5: 5749.7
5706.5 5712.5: 5708.9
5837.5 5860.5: 5849.1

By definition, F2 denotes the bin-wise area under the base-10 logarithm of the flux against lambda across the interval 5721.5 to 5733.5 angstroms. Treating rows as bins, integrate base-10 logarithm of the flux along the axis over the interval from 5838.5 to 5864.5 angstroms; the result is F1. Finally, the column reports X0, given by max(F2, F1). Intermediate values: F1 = 29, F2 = 13.7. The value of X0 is 29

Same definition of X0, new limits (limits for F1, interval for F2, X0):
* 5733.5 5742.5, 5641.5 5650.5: 10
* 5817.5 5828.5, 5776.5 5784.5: 13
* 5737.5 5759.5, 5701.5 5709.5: 25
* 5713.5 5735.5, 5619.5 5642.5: 26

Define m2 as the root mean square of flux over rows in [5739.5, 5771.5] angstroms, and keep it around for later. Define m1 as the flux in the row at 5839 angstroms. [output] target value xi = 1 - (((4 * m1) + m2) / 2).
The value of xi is -34.5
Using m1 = 14.3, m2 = 13.8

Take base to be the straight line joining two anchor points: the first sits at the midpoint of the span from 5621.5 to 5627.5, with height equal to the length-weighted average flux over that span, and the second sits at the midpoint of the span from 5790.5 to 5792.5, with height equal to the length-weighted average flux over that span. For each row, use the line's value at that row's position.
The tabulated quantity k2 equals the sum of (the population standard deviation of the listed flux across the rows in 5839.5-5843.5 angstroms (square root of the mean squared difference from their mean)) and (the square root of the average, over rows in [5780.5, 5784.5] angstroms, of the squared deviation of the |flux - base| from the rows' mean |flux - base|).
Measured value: 0.59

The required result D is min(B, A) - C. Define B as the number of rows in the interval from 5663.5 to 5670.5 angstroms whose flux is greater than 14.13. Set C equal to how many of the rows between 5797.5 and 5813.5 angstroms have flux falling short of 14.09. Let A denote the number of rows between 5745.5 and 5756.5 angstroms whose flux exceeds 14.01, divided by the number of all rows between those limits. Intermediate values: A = 0.0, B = 3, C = 12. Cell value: -12.0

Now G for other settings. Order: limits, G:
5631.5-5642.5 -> 5636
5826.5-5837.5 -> 5827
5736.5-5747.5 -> 5742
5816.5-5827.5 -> 5819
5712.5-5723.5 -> 5713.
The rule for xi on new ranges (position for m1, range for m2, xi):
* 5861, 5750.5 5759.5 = -32.9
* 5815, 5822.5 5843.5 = -31.8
